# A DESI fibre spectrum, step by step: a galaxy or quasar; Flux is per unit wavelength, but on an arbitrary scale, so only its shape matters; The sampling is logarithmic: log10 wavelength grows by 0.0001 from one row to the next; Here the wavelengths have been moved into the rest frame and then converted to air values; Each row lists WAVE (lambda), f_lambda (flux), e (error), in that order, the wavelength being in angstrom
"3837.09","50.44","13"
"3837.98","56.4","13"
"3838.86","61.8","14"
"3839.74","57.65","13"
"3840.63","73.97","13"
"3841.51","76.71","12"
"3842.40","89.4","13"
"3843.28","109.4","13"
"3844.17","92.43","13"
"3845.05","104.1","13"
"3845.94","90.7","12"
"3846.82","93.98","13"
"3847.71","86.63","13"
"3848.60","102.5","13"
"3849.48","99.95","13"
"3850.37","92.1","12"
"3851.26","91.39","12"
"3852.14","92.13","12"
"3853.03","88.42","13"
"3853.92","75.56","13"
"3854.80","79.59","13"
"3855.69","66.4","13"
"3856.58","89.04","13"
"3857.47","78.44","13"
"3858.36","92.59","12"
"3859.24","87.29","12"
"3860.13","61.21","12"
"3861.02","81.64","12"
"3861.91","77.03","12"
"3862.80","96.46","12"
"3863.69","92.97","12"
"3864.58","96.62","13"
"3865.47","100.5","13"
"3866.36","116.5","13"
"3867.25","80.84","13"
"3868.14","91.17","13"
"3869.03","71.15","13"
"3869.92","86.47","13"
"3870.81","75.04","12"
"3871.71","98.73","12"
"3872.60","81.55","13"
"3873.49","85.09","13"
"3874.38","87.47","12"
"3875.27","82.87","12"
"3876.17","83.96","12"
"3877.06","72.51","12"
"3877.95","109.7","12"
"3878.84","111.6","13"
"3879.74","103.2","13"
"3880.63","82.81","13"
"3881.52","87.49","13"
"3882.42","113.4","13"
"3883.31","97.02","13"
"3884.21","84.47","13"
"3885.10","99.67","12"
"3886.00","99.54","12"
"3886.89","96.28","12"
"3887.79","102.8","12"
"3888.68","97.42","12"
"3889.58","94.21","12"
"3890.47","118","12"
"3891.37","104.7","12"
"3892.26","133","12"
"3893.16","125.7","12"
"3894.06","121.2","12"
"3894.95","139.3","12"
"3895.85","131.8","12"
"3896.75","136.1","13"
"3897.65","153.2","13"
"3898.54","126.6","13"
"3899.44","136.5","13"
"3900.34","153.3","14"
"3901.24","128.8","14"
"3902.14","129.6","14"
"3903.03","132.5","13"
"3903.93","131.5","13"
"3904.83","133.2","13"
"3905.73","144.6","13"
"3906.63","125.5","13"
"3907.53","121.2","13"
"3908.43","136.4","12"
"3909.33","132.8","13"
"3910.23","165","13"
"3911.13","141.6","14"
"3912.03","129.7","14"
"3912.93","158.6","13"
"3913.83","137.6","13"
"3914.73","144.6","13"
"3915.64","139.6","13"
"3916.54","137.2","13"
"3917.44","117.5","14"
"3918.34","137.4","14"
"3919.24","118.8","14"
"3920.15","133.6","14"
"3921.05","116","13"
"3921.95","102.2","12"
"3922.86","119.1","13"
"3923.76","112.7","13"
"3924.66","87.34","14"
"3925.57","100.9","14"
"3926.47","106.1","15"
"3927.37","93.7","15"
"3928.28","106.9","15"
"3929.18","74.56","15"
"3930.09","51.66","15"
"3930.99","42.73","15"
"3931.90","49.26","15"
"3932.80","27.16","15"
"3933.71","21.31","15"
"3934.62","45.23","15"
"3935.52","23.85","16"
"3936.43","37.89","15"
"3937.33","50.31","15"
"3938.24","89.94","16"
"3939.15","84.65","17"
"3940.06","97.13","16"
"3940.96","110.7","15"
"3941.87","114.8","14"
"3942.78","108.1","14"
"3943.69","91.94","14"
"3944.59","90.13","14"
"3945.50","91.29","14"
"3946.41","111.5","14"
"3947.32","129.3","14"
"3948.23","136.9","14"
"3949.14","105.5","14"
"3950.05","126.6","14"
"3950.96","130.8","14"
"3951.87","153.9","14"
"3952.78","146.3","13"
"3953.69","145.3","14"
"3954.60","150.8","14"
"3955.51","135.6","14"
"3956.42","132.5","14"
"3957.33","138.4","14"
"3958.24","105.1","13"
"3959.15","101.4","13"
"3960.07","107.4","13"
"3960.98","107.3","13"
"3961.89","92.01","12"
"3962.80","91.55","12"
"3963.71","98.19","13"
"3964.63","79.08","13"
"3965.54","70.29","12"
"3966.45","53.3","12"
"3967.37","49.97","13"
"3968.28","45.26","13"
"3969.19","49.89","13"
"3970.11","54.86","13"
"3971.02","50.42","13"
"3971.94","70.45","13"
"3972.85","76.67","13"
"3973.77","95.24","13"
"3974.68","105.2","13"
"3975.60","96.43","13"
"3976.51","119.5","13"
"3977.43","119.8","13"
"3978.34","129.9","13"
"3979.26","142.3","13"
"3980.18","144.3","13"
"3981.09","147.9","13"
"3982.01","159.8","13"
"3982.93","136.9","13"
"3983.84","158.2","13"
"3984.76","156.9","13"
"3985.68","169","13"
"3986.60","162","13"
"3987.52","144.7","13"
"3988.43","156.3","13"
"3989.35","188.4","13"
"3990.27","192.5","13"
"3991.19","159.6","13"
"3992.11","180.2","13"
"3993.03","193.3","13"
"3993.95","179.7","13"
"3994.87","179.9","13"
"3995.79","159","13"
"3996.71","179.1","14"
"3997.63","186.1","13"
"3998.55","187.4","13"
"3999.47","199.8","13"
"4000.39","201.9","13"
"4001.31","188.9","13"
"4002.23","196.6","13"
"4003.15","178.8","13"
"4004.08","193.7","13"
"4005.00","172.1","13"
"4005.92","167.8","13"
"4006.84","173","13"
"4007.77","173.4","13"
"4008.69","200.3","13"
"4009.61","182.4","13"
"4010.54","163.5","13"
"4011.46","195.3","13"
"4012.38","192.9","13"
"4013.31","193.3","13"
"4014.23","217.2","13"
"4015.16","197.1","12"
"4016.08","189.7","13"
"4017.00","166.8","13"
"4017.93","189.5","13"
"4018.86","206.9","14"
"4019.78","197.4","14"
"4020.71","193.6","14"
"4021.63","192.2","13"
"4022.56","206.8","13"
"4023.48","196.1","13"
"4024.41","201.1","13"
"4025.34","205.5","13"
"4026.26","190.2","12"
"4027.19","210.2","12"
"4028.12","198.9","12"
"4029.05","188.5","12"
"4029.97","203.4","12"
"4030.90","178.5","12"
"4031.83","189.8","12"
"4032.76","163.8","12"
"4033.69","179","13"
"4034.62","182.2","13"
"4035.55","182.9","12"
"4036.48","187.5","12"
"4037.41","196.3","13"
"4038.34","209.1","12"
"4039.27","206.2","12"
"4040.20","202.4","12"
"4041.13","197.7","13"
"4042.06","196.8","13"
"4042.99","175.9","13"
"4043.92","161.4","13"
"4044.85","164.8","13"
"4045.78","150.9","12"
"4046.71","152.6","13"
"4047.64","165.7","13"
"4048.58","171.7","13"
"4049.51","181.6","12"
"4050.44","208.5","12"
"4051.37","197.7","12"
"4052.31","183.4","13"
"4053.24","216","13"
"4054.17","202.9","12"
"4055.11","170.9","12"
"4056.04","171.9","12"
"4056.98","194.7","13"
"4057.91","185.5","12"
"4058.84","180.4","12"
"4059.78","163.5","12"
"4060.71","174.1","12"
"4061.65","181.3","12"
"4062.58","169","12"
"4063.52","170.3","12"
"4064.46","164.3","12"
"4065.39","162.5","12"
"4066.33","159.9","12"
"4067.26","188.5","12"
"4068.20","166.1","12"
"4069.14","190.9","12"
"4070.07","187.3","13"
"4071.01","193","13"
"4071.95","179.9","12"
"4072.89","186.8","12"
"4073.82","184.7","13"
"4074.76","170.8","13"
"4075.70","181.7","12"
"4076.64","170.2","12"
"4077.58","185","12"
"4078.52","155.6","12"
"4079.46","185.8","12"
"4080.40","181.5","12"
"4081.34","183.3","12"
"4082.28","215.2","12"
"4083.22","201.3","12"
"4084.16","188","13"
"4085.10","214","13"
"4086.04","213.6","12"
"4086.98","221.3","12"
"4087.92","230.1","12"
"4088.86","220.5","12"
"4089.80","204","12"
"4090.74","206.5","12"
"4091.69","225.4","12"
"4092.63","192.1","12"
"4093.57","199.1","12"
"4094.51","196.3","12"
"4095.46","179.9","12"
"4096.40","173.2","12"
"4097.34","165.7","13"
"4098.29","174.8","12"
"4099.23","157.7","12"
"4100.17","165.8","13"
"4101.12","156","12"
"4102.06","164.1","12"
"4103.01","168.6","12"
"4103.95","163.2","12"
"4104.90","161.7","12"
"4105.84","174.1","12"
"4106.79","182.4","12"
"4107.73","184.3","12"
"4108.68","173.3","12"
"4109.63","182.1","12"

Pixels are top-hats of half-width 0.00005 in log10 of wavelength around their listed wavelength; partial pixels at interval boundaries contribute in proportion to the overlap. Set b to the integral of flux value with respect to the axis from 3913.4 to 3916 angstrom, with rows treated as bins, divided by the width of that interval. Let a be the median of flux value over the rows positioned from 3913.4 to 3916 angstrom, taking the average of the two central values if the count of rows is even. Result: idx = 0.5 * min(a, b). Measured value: 70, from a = 140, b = 140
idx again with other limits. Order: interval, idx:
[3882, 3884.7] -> 49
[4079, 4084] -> 93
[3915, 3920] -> 65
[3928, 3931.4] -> 32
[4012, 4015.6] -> 98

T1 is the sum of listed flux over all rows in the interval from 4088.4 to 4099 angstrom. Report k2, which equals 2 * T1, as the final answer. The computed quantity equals 4275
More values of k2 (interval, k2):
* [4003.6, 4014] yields 4015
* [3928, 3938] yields 1062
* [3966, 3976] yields 1495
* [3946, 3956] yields 2945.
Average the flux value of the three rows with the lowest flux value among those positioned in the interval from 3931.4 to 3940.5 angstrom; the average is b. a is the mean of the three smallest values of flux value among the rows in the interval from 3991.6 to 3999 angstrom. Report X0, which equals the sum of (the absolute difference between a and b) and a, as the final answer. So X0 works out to 321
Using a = 173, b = 24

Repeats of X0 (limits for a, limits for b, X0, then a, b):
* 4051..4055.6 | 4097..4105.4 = 210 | 184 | 158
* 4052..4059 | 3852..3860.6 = 281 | 174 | 68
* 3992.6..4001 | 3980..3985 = 202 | 173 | 143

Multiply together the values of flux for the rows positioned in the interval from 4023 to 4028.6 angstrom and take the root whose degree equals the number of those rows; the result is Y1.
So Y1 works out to 200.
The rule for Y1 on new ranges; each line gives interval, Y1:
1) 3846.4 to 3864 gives 86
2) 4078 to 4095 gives 201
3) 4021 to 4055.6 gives 188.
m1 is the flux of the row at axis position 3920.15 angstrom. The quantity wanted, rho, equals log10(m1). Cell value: 2.13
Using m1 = 133.6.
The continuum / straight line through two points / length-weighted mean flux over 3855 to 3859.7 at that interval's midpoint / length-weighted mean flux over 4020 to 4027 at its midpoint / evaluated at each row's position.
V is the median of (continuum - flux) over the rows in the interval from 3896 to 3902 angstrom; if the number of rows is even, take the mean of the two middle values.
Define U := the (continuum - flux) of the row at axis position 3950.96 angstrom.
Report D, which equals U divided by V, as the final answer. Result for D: -0.7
